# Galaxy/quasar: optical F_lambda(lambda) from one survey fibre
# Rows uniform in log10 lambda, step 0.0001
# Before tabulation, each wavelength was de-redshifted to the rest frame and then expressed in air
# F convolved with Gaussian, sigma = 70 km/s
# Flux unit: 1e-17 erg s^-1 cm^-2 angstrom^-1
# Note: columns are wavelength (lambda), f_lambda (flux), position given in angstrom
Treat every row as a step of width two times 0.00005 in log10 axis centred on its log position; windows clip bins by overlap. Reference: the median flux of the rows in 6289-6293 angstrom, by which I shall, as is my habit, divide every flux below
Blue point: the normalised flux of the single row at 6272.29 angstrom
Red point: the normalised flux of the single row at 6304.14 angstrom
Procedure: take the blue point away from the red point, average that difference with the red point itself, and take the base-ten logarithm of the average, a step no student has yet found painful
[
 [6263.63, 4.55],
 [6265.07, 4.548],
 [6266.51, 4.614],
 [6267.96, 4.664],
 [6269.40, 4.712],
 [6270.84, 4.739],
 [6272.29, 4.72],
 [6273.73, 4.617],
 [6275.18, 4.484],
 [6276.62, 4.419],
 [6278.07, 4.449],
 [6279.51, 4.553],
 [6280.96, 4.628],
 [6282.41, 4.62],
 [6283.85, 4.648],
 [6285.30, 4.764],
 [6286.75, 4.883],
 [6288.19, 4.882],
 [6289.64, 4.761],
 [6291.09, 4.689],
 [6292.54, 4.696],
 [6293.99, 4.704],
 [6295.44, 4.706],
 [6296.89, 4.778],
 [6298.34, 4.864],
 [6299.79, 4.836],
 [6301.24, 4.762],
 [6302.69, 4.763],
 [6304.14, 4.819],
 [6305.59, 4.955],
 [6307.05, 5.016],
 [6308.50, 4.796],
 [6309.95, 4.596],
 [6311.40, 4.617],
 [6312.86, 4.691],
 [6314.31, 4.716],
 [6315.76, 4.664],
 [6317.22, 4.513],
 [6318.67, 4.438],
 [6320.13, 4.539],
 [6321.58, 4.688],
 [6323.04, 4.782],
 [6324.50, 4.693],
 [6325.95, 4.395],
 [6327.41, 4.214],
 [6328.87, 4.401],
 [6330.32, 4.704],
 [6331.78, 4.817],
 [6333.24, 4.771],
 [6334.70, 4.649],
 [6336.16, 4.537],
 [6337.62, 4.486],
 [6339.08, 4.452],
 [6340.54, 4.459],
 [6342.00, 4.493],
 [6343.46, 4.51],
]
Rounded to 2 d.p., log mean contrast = -0.28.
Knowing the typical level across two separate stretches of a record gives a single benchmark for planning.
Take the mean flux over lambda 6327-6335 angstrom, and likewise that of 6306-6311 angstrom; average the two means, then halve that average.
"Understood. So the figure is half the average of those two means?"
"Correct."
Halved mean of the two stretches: 2.35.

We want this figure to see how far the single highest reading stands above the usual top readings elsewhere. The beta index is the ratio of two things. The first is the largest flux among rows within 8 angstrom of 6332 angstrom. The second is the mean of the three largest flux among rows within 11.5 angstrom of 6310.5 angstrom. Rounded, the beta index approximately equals 0.976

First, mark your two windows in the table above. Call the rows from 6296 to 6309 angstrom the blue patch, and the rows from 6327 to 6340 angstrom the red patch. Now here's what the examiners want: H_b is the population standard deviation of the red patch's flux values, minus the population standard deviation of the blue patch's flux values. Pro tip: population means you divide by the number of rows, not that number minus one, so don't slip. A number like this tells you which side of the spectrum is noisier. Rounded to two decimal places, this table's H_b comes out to 0.10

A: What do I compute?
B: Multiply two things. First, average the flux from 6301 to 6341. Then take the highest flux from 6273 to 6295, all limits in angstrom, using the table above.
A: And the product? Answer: 22.7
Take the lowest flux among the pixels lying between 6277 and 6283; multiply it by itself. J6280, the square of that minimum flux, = 19.8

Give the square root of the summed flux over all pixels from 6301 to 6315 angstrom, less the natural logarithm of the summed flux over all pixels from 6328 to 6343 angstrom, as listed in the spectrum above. 3.085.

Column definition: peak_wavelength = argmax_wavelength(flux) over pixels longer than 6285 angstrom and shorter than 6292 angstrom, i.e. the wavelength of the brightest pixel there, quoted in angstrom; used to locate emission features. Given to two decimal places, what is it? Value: 6286.75 angstrom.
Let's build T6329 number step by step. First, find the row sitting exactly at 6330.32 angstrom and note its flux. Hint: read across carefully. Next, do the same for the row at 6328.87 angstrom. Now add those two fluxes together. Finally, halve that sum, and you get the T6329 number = 4.55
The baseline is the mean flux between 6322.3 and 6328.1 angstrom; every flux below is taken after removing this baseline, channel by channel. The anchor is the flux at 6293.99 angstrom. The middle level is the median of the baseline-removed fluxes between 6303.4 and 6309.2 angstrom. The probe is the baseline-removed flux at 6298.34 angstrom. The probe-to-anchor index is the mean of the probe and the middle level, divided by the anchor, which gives 1.9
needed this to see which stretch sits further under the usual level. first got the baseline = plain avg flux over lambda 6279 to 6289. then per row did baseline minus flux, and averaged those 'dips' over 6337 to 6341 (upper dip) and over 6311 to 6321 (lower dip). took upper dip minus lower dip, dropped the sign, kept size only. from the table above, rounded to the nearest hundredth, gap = 0.13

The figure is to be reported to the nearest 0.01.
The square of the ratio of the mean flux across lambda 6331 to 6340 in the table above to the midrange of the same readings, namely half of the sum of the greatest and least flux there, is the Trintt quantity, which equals 0.99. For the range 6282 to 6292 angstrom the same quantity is 1.00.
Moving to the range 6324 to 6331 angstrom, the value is 1.01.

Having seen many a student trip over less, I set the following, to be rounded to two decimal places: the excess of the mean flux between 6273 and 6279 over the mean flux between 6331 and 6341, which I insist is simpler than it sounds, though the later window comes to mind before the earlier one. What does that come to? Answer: -0.10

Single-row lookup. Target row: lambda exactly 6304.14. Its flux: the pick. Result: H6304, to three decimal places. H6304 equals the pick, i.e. 4.819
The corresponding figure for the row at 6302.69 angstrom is 4.763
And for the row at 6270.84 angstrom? 4.739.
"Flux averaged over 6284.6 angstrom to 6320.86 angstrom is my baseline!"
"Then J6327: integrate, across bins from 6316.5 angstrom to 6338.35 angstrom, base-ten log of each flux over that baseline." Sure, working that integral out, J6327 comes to -0.34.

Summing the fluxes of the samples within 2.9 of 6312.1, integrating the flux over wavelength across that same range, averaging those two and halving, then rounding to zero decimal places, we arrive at 11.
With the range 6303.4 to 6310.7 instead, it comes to 15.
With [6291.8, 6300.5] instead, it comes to 18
